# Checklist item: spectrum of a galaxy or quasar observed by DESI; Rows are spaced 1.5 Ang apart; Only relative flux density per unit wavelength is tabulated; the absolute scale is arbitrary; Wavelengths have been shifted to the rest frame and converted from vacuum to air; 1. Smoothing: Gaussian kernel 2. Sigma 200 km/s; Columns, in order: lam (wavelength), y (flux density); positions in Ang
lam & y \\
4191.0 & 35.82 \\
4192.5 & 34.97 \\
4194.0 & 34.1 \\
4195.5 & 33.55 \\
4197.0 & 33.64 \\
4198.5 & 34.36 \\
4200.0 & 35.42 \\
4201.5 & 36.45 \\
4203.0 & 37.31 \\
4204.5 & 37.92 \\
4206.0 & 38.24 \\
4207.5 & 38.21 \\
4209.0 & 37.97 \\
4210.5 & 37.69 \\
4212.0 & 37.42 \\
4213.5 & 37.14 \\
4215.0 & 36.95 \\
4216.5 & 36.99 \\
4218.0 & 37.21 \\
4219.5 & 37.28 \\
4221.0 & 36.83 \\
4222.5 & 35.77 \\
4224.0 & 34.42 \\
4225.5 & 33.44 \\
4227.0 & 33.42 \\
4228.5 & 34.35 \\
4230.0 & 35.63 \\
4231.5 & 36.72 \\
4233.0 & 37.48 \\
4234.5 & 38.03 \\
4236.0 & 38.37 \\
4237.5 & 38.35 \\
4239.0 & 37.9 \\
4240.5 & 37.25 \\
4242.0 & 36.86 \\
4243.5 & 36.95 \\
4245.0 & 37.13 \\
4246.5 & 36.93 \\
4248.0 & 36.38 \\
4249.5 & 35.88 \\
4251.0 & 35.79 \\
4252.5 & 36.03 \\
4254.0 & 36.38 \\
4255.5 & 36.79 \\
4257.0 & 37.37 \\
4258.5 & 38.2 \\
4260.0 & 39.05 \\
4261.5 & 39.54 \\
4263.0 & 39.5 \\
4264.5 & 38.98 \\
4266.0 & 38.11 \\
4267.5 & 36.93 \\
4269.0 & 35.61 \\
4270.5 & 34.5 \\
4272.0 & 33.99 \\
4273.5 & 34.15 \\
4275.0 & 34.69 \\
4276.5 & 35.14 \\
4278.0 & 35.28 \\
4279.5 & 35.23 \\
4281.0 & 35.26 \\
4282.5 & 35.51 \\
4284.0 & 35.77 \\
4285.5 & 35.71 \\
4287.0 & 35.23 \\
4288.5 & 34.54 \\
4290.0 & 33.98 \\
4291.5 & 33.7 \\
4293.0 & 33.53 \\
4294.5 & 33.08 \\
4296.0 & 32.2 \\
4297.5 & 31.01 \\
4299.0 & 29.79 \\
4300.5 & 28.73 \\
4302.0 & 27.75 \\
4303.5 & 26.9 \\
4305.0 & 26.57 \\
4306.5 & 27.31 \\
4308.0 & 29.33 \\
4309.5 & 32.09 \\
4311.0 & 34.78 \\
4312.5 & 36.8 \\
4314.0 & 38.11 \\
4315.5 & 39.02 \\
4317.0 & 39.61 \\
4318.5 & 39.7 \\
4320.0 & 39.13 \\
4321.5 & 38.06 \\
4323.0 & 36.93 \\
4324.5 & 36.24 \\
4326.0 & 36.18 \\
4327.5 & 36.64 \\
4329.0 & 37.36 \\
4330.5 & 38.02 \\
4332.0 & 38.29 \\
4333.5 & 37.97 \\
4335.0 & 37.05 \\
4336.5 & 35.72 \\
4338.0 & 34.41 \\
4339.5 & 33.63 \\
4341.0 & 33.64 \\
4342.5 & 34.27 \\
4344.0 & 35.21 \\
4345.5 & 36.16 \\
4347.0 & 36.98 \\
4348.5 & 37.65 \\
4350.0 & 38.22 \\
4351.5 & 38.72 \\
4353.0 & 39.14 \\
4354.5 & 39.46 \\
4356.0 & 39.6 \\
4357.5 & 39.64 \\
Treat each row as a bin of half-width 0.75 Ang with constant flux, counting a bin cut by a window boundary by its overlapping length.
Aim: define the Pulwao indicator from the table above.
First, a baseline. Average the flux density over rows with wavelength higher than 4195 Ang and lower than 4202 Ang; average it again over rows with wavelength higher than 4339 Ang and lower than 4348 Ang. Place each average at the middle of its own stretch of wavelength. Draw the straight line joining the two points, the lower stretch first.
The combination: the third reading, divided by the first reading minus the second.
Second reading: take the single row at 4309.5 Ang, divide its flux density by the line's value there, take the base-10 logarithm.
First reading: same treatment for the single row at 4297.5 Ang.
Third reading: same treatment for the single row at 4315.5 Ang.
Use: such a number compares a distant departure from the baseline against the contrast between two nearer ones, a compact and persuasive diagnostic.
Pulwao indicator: -3.3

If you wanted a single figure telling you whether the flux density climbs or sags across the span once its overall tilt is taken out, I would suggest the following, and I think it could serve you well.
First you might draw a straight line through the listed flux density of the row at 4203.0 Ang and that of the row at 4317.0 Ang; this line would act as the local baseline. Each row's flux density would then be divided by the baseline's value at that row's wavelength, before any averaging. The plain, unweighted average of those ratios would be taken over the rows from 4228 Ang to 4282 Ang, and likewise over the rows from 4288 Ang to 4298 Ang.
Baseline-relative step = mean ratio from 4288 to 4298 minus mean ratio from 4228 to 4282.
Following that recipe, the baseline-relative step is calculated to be -0.109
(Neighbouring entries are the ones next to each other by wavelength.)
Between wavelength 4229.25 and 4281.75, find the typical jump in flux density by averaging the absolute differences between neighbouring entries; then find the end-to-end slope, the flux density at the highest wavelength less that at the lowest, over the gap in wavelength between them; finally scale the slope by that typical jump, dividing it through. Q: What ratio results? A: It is 0.0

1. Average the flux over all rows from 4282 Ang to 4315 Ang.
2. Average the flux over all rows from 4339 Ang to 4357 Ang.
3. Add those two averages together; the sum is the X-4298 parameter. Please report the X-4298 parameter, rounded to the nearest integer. 69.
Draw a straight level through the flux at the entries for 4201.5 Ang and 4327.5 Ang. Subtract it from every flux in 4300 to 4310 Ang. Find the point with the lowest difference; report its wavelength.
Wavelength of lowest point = 4305.0 Ang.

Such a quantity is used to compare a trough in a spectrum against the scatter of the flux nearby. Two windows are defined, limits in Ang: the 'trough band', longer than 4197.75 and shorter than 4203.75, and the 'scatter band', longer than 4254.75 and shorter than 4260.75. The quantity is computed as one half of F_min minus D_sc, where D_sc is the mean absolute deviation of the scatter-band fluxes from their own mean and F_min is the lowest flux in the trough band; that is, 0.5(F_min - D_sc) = 16.8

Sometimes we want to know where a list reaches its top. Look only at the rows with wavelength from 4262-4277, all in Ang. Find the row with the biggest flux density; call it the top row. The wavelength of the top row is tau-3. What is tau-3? 4263.0 Ang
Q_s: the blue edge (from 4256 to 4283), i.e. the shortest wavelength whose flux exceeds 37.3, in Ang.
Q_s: 4257.0 Ang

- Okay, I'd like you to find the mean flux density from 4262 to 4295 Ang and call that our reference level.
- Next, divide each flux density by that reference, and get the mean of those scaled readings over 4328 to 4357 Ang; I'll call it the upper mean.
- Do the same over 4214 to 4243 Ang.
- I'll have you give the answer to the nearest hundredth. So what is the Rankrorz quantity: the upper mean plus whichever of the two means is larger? 2.09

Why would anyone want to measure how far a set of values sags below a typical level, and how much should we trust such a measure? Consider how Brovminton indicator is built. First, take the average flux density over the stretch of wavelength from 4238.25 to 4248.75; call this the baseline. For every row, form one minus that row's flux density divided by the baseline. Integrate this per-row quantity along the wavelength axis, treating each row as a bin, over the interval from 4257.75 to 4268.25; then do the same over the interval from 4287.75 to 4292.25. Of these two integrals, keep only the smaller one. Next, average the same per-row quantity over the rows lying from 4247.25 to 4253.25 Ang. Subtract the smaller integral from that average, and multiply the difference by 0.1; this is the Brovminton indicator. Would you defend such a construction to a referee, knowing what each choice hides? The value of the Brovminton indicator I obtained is 0.047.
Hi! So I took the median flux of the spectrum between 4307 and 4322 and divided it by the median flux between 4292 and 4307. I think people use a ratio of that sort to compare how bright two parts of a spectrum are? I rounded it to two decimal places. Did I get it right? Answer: 1.30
